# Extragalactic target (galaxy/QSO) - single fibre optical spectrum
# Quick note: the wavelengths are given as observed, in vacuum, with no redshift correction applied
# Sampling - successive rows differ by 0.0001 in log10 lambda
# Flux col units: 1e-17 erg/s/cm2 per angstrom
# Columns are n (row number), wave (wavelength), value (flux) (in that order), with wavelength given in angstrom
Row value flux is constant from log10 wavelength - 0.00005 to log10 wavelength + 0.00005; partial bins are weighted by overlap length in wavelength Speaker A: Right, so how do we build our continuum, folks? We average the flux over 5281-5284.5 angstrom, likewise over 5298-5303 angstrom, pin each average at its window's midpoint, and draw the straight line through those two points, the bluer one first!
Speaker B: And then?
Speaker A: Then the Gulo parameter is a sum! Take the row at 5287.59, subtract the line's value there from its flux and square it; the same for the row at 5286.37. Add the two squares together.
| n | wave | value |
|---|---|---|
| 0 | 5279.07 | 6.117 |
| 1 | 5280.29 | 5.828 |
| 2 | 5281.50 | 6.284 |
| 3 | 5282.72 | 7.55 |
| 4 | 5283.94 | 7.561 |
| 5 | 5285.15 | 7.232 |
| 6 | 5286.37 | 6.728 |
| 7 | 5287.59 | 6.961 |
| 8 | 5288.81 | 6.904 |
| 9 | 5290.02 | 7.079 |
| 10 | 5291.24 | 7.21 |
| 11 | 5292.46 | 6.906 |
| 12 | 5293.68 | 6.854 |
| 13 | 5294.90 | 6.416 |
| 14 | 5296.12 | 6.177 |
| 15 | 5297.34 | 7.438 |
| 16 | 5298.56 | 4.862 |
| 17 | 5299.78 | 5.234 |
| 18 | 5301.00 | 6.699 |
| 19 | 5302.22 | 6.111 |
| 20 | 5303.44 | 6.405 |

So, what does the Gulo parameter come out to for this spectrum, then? 0.06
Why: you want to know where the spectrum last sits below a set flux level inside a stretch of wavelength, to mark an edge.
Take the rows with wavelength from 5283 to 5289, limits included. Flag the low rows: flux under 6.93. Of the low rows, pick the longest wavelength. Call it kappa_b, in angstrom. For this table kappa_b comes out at 5288.81 angstrom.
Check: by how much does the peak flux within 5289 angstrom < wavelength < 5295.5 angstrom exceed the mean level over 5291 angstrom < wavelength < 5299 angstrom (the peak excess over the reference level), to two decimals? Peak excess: 0.66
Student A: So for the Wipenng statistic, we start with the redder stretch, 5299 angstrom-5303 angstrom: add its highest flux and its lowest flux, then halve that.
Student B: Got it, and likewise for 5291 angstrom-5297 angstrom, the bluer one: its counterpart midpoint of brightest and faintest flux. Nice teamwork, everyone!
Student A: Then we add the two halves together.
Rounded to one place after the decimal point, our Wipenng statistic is 12.7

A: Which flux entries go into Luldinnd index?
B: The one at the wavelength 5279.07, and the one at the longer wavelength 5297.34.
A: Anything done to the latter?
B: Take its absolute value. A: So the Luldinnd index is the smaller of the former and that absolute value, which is 6.1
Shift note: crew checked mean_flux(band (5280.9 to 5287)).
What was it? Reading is 7.1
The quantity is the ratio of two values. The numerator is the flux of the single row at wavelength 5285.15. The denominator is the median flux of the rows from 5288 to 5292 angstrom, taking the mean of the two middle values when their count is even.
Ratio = 1.02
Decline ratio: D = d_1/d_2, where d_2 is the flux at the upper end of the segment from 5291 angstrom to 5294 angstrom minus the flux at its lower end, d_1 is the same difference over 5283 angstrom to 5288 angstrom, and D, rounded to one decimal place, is 1.7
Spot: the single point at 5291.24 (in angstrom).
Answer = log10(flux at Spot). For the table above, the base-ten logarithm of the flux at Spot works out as 0.858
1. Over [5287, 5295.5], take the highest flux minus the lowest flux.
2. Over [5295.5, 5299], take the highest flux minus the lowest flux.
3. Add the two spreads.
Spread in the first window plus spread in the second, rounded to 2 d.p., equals 3.37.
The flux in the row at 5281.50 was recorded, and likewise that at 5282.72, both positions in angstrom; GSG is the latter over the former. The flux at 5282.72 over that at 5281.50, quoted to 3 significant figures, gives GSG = 1.20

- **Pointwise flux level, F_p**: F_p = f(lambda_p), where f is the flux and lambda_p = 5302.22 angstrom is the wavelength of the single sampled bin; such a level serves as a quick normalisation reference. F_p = 6.111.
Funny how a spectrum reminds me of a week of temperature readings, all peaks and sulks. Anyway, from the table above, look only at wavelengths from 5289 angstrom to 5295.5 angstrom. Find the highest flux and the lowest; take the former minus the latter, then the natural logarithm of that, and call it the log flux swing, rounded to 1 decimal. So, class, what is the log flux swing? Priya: -0.2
